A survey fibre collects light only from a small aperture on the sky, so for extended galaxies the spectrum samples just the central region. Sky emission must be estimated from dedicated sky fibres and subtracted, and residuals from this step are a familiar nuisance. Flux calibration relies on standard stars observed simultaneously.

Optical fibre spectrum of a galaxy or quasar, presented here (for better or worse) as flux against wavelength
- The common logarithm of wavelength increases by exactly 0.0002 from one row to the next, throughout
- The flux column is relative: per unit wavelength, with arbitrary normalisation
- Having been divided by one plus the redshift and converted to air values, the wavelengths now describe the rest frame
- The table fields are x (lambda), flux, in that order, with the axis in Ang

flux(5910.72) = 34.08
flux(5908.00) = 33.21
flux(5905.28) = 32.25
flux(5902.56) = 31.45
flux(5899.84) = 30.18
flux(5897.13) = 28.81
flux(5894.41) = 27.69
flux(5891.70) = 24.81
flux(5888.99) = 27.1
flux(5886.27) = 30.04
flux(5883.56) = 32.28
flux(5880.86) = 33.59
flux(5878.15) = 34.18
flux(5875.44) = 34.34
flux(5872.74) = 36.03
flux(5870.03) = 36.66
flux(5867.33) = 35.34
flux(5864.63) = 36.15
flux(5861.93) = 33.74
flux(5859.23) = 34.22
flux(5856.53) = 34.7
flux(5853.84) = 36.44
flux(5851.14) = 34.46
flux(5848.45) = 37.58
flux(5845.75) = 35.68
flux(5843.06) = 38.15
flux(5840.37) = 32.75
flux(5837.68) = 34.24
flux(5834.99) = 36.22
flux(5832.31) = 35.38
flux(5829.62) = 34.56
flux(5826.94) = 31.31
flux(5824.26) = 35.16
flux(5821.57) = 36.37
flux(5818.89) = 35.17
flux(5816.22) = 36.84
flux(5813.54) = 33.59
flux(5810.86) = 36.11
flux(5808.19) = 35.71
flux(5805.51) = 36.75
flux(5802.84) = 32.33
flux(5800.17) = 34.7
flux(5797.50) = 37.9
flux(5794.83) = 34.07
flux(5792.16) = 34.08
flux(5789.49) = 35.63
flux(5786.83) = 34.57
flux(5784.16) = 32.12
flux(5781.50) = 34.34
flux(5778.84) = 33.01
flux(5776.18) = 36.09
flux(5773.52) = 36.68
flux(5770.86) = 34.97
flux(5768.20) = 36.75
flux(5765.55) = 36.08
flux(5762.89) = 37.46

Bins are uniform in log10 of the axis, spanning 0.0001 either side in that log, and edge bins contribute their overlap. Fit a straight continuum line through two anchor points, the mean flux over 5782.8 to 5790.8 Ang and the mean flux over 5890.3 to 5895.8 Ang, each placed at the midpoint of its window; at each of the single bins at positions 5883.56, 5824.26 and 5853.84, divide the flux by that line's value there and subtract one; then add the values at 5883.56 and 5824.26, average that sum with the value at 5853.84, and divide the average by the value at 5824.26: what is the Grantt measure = 2.3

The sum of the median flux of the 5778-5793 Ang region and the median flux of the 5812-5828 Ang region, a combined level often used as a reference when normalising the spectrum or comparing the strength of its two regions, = 69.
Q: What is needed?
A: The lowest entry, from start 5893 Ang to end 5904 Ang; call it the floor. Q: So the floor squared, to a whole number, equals 767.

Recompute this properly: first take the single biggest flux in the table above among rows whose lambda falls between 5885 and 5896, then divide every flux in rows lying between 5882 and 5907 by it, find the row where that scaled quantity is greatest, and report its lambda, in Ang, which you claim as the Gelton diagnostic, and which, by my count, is 5883.56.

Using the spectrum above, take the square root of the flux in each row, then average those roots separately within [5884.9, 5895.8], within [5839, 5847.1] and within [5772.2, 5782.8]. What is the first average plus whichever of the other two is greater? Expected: 11.2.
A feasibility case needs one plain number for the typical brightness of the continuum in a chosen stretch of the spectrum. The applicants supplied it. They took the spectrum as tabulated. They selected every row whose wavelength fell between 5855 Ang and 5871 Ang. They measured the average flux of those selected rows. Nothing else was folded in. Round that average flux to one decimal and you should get 35.1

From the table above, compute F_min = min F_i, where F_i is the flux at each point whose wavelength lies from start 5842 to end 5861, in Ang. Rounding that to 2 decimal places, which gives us 34.22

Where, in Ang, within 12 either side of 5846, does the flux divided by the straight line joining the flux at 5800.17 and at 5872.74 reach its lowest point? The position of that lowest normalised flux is 5840.37 Ang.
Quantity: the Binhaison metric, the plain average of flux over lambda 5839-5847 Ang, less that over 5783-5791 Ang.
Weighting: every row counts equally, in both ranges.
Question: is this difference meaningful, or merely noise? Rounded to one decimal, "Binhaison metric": 1.4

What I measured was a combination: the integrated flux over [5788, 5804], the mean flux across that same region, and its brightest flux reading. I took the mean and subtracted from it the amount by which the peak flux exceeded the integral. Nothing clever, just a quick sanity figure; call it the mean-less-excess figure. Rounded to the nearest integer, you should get 554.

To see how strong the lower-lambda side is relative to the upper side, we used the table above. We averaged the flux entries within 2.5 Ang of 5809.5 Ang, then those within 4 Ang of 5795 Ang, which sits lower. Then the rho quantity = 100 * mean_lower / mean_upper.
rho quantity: 98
